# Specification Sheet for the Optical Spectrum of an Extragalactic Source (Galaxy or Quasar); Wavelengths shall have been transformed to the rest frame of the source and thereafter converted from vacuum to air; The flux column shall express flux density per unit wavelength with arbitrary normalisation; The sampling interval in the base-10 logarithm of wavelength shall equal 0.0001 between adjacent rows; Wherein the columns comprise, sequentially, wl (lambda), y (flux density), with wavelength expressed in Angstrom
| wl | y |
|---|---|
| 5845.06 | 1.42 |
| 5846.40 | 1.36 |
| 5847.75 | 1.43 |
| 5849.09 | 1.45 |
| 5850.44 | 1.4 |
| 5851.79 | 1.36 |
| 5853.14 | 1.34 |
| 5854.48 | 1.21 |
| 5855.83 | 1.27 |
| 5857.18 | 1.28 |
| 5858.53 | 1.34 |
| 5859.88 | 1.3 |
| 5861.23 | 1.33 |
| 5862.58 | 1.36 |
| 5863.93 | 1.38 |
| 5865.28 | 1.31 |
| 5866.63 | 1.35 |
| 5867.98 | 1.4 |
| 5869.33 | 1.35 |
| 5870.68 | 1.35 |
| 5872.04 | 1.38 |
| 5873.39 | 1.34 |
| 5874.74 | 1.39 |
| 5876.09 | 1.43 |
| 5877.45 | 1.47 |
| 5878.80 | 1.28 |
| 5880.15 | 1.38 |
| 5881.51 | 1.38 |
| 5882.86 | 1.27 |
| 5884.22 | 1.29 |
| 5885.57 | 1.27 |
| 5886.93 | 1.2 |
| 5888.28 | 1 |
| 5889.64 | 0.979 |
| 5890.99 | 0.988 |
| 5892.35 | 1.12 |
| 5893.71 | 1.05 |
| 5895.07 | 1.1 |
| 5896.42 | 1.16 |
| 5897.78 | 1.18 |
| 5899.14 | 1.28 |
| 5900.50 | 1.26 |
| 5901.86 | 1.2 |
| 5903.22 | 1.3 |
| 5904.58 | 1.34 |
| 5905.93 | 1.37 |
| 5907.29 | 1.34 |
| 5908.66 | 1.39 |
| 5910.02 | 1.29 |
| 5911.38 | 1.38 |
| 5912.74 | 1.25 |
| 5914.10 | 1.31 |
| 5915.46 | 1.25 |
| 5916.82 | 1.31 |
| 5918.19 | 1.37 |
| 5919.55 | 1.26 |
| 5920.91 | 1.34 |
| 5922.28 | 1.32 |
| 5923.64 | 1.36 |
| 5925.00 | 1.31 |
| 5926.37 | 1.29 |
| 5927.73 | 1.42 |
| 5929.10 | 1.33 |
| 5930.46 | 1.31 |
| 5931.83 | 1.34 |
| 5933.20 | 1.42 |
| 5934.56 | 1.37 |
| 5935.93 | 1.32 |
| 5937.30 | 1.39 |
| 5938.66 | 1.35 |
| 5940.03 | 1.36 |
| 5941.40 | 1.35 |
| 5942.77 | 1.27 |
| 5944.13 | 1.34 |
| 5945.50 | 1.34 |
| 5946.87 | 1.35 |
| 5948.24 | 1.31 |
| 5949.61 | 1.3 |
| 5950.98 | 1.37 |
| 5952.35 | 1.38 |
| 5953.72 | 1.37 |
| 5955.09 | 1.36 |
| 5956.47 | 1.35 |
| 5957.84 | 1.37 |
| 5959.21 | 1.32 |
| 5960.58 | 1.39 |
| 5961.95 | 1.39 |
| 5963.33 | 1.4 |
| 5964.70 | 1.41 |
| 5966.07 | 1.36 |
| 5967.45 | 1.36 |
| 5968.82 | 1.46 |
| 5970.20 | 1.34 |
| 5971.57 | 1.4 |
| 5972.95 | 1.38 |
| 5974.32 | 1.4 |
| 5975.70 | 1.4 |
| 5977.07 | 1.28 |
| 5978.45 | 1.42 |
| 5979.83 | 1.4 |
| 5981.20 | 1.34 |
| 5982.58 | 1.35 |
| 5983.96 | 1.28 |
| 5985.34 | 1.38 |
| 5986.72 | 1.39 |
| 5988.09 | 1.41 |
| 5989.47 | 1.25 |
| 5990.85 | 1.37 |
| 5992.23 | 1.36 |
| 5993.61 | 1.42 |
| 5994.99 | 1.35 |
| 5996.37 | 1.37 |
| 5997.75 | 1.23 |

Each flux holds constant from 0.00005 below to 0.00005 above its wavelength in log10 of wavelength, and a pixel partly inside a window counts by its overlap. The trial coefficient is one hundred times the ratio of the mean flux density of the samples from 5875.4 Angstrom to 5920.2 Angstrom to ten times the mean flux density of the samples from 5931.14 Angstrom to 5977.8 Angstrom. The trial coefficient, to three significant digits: 9.22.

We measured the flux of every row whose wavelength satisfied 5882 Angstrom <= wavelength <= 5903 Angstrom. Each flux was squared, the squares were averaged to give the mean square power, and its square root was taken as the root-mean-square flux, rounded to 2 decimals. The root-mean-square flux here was 1.16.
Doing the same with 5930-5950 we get 1.34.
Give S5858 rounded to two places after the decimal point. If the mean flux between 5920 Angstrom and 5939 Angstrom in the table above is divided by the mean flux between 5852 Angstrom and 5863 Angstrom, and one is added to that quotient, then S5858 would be 2.03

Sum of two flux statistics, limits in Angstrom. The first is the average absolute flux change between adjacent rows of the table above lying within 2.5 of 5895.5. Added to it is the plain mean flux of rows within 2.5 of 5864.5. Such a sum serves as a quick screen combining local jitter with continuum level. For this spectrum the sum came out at 1.39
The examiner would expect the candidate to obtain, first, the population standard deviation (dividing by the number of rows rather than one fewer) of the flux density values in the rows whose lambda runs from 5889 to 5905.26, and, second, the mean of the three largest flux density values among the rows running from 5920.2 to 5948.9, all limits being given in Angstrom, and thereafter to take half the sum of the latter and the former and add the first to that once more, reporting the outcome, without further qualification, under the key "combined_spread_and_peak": 0.88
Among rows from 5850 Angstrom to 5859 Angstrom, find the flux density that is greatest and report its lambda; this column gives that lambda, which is 5850.44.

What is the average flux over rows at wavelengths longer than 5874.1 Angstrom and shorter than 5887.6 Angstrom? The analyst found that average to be 1.34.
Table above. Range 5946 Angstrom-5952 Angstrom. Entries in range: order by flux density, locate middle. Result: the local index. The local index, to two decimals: 1.33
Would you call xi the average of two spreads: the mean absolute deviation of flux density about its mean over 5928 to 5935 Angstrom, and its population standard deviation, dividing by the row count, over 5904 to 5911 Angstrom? 0.033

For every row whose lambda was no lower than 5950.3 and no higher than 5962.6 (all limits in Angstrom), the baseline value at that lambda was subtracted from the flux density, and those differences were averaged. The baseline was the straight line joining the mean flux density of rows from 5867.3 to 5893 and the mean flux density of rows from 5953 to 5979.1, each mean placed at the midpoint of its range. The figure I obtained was 0.00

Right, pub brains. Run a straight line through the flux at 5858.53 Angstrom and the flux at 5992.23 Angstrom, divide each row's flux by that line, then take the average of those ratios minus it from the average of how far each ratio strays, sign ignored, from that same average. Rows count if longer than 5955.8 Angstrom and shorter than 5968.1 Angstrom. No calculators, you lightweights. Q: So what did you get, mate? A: -1.00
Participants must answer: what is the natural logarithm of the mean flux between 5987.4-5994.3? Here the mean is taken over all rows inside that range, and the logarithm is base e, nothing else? 0.31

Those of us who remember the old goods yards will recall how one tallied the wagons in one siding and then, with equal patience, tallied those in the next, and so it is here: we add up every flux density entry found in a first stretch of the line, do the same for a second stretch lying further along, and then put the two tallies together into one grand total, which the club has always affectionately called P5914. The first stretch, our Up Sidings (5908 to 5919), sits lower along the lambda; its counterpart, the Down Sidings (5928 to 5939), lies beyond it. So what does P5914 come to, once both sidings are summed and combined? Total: 21.4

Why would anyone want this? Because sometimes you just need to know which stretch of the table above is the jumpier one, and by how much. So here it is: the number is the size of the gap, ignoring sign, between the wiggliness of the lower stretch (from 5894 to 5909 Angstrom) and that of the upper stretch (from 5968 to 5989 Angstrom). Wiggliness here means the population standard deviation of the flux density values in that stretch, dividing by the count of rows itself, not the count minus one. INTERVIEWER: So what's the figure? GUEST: 0.04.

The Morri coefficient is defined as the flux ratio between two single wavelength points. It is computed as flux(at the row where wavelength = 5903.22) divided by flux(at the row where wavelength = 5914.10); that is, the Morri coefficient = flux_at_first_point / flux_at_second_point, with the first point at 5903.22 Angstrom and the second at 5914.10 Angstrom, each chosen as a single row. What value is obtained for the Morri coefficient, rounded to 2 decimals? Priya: 0.99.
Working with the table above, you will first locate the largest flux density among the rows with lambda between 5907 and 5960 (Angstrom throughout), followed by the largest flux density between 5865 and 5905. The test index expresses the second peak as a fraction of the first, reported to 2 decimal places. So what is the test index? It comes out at 1.04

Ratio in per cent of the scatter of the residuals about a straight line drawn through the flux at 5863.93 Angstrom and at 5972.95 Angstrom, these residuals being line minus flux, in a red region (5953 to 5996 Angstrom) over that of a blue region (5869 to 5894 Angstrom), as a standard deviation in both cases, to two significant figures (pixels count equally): 28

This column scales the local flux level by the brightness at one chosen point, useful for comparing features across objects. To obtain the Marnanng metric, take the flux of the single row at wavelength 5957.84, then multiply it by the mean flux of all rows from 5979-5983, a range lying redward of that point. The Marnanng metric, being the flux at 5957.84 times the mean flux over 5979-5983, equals 1.87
